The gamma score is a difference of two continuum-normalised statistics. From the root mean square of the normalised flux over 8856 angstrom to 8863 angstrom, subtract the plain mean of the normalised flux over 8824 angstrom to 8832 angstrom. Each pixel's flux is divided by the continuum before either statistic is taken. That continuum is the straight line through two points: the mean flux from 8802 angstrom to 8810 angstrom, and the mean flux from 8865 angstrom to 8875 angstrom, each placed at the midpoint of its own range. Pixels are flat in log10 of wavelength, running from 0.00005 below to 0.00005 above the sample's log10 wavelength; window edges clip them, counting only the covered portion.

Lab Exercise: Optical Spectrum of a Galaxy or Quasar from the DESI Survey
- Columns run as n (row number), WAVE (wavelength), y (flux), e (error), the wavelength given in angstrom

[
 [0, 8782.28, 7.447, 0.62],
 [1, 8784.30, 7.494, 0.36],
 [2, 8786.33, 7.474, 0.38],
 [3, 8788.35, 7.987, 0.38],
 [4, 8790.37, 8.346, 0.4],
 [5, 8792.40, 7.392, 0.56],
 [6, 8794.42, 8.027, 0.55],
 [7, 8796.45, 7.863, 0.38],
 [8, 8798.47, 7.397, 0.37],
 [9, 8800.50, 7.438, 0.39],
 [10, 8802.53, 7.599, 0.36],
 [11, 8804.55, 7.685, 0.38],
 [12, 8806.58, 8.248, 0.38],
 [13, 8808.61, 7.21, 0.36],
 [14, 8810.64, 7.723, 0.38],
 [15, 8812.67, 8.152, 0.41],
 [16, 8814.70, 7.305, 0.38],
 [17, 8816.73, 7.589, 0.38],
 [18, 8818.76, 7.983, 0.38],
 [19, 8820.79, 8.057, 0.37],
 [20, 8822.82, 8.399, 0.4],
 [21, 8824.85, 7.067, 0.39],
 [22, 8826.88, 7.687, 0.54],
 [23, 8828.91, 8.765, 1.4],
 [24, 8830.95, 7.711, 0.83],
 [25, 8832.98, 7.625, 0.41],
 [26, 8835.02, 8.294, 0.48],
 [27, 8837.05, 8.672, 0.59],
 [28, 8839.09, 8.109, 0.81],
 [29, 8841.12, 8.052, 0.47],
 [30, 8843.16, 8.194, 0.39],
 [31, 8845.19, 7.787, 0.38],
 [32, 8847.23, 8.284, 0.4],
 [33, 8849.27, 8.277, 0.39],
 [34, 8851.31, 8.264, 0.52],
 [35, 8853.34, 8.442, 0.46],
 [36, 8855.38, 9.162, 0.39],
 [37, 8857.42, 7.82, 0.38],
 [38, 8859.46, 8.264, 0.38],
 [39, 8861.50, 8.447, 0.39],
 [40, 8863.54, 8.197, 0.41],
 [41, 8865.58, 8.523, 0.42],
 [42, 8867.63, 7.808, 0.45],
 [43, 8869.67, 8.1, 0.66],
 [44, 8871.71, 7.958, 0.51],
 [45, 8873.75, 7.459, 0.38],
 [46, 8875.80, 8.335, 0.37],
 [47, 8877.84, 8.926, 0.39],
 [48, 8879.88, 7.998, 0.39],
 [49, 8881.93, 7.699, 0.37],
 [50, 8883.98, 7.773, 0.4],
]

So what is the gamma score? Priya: 0.029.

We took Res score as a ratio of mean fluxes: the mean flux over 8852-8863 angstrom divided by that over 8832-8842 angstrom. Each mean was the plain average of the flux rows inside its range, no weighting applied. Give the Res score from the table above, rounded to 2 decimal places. 1.03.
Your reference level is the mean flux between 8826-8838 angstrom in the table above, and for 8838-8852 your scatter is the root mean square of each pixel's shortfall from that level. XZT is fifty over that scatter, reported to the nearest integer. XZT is 302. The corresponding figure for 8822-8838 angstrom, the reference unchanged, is 89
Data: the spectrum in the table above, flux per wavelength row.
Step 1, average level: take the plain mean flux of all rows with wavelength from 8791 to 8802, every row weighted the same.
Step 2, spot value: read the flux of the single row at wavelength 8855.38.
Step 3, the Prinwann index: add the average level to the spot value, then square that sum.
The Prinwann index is 282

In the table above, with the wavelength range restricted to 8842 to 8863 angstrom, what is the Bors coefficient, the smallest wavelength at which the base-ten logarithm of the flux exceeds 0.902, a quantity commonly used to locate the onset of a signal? 8843.16 angstrom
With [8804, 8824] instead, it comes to 8806.58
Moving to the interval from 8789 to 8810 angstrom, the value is 8790.37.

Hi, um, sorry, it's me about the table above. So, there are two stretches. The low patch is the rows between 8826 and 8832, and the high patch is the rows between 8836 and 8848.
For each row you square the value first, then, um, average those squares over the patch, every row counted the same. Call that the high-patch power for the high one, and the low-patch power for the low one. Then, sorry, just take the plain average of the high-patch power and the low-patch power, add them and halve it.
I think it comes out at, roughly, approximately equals 66.1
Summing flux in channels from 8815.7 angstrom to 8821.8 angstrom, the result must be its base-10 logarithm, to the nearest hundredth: 1.37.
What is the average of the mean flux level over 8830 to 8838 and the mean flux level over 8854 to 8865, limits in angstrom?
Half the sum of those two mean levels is 8.23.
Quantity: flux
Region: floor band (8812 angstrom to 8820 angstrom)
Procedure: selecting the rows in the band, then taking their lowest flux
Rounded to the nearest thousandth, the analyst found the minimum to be 7.305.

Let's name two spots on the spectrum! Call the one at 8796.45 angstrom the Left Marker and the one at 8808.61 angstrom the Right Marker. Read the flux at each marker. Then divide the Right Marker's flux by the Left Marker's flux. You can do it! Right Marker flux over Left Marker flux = 0.92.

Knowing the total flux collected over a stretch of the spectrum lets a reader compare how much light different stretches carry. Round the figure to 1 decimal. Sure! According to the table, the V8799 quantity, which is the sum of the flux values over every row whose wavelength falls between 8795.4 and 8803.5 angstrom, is 30.3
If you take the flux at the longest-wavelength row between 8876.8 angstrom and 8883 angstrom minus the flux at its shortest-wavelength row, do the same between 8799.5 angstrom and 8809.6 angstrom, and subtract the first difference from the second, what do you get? 1.0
